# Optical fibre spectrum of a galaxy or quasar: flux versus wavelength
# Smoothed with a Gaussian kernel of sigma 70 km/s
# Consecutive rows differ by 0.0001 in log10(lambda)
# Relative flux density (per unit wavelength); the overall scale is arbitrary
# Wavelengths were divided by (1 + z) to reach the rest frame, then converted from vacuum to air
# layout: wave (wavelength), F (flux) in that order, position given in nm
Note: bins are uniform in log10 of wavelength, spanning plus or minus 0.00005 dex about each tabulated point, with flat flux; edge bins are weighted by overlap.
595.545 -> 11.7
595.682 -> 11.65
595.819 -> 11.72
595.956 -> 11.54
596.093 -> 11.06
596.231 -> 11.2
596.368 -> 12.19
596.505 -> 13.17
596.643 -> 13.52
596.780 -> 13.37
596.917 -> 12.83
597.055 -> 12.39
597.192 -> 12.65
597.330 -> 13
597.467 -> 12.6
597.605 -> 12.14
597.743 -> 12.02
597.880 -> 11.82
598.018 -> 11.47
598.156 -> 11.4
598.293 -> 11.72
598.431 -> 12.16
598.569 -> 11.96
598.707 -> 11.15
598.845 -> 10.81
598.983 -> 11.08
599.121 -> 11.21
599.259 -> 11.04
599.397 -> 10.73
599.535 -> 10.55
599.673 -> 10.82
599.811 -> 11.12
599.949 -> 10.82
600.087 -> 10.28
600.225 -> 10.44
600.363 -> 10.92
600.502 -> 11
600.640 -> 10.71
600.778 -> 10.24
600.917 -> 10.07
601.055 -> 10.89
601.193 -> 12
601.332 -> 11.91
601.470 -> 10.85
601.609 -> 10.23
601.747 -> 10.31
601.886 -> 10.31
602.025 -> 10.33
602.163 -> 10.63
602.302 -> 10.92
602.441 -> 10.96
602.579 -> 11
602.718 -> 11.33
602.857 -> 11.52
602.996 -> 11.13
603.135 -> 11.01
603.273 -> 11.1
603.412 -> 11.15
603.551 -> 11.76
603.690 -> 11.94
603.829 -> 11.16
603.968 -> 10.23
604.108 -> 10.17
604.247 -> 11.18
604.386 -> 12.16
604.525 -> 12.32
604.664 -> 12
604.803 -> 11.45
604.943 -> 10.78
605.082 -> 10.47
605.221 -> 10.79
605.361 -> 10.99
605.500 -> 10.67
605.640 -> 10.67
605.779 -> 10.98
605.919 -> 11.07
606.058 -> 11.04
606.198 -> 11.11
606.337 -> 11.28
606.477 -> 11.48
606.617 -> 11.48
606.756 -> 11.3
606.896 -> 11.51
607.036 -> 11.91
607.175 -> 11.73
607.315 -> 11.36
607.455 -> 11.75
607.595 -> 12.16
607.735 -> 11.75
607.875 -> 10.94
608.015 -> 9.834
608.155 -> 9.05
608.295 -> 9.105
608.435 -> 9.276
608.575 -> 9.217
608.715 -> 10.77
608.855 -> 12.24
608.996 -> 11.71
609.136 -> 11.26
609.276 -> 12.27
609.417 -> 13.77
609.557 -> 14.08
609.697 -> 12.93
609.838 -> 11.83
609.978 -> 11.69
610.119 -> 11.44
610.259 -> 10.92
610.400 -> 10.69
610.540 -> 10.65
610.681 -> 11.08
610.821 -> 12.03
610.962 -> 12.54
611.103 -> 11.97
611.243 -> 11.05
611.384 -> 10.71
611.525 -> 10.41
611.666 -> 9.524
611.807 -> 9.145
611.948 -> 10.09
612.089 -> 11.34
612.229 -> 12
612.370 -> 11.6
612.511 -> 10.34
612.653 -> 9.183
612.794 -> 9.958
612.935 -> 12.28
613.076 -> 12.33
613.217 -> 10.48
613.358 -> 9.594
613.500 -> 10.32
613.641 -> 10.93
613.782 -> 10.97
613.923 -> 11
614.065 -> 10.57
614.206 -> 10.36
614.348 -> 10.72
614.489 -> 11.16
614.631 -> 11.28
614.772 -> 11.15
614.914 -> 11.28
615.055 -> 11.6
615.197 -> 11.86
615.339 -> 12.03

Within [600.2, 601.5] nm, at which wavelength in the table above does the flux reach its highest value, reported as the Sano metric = 601.193 nm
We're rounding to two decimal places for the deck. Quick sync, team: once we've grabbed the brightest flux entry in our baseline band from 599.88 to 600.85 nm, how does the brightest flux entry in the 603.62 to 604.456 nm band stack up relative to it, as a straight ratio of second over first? 1.11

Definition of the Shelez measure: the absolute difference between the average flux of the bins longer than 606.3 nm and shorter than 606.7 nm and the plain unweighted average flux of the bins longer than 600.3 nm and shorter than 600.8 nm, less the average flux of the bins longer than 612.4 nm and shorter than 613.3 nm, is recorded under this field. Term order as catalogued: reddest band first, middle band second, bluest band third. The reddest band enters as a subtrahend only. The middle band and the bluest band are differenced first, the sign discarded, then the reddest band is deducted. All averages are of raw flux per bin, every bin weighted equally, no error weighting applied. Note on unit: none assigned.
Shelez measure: -10.1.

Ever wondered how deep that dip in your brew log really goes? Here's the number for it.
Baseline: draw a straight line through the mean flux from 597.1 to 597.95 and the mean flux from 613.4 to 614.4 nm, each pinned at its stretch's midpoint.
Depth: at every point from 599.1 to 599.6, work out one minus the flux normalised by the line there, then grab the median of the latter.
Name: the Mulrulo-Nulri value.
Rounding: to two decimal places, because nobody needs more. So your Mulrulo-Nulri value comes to 0.11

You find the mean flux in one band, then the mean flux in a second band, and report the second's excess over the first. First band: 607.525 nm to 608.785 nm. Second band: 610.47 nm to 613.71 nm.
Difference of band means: 0.6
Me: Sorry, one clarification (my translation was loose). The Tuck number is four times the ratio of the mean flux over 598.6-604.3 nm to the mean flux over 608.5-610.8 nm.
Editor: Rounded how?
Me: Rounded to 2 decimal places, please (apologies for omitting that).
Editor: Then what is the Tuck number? 3.74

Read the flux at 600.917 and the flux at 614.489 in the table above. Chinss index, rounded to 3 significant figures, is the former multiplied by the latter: 112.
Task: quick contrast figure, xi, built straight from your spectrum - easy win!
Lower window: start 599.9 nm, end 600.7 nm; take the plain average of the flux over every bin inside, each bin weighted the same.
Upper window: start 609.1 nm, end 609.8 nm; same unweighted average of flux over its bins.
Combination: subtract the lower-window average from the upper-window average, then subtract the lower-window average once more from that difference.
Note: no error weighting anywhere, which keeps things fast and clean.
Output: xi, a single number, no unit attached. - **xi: -8.5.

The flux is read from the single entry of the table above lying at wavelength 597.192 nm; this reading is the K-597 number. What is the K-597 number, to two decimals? 12.65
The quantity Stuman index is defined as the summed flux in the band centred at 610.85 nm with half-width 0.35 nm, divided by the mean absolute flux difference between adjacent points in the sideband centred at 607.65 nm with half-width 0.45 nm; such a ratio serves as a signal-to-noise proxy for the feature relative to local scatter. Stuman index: 93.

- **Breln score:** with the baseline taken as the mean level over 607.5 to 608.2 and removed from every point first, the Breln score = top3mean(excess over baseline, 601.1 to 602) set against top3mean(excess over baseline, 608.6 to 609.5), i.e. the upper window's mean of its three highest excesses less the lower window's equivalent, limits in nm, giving 1.2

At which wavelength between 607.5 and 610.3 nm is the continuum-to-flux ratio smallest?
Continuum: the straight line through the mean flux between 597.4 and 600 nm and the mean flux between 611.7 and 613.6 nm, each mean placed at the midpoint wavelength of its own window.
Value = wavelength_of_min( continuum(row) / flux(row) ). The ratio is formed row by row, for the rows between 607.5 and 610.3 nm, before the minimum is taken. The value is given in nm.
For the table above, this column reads 609.557 nm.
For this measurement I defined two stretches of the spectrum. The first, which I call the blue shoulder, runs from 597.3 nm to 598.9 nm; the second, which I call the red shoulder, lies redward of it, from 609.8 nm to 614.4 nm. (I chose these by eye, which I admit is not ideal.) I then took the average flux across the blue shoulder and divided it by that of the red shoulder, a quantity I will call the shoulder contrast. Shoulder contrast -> 1.09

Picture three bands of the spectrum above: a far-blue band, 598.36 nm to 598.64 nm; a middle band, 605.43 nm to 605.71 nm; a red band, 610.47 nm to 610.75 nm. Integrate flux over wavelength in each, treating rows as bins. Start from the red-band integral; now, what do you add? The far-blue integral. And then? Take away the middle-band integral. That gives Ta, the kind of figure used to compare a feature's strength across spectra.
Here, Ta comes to 3.4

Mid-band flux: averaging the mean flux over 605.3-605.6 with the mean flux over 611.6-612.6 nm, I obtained 10.7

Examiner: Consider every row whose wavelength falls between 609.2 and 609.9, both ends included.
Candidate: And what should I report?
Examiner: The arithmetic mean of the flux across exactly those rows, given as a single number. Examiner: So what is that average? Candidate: 13.0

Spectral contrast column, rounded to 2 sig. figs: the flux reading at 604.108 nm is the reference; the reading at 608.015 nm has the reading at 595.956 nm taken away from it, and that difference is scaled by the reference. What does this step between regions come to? -0.17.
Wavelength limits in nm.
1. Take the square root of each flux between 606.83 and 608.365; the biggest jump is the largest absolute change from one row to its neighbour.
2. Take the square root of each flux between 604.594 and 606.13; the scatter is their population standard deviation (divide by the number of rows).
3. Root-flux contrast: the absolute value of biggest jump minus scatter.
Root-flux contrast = 0.11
